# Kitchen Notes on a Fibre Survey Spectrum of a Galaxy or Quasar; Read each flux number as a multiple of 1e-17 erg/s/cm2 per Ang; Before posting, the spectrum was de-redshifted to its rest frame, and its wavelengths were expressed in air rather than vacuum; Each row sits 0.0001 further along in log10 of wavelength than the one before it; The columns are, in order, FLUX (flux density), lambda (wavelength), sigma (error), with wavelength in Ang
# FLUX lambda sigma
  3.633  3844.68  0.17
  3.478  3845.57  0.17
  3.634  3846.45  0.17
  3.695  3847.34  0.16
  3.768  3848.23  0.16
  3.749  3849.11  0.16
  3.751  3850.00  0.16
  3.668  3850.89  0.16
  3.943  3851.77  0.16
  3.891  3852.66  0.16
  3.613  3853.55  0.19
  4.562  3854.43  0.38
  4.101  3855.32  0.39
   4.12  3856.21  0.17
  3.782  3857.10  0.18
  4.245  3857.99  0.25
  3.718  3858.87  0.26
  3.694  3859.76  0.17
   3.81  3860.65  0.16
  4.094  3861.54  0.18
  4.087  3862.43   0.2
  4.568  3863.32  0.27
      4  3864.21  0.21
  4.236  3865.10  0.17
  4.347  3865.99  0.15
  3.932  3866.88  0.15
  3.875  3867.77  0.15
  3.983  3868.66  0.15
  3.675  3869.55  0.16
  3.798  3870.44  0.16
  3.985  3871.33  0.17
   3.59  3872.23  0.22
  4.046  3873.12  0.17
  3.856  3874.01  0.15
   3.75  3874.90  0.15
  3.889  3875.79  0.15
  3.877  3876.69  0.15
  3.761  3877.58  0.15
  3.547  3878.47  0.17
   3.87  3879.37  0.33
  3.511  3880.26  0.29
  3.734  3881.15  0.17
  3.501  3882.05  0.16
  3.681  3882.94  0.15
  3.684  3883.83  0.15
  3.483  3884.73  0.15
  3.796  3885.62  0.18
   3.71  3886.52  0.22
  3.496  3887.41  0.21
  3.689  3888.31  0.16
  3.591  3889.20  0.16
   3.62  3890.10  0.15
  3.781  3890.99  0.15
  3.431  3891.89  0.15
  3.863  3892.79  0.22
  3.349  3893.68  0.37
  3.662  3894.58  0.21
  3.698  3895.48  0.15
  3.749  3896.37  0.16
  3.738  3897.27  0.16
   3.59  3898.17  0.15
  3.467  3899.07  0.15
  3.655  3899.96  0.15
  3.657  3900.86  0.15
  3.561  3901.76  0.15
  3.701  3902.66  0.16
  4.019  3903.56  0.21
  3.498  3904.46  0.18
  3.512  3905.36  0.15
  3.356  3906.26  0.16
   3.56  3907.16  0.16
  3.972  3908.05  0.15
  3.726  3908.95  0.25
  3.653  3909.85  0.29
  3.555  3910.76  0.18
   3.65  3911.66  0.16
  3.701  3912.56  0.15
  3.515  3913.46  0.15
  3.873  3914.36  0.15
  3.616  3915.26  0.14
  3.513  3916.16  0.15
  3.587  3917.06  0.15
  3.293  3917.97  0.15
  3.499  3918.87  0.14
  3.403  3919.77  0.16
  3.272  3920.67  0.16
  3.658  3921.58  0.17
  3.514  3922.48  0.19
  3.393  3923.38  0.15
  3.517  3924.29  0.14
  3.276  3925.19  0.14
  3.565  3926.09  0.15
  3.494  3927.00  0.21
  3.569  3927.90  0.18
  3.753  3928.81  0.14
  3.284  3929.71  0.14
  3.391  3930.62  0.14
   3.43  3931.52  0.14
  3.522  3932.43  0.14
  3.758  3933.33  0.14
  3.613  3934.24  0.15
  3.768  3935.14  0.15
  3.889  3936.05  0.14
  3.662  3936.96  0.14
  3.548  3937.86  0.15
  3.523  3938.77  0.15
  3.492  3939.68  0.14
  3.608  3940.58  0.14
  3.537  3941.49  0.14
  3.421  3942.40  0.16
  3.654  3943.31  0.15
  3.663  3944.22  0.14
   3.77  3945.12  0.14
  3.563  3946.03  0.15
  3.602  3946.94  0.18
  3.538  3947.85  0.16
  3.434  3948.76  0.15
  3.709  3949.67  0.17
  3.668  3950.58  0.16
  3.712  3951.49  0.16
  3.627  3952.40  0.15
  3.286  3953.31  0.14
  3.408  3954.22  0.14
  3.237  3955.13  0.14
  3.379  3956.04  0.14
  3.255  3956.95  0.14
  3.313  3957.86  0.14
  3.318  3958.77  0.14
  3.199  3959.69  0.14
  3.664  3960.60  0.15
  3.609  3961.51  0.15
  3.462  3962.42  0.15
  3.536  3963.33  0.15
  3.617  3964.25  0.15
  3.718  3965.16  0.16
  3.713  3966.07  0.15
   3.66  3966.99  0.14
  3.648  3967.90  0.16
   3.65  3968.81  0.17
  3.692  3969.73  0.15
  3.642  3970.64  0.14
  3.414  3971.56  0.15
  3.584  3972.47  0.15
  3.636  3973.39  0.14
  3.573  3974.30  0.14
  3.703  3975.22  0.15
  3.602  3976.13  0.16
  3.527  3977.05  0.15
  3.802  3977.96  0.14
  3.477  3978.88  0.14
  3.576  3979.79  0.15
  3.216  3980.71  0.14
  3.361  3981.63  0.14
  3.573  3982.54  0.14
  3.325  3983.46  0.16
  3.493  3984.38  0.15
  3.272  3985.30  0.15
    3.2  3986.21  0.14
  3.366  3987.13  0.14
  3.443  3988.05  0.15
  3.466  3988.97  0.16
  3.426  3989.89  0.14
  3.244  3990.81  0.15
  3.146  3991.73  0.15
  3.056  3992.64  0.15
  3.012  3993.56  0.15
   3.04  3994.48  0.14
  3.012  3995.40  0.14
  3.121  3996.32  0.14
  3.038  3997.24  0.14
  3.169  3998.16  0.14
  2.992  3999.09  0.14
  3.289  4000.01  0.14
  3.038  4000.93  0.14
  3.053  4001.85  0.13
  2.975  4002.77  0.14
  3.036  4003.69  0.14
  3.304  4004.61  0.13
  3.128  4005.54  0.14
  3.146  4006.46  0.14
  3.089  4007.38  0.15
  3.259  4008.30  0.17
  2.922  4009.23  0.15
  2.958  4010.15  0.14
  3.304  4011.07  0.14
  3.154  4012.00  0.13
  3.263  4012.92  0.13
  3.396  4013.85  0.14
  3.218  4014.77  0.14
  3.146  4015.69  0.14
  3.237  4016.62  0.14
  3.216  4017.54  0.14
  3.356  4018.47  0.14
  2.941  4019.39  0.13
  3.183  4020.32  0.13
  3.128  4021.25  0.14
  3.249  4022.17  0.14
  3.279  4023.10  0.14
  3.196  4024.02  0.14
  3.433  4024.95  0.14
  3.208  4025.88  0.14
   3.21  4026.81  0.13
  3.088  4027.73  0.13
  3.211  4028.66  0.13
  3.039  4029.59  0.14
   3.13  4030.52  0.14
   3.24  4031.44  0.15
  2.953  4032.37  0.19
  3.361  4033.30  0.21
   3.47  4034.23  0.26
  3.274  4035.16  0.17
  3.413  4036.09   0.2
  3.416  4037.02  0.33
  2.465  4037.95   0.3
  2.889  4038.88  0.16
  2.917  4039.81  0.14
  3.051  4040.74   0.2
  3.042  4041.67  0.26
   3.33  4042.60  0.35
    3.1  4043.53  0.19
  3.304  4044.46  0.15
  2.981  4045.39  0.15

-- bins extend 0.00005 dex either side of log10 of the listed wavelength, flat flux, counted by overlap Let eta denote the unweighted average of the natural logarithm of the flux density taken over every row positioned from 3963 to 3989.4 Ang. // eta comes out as 1.26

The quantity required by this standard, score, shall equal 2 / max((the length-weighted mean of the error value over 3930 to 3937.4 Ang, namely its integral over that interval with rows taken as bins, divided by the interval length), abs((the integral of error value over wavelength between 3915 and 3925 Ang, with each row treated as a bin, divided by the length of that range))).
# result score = 13.0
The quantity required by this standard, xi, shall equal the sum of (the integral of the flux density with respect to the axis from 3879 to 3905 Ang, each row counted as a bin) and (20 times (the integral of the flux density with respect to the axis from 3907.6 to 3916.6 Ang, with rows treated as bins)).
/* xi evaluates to 757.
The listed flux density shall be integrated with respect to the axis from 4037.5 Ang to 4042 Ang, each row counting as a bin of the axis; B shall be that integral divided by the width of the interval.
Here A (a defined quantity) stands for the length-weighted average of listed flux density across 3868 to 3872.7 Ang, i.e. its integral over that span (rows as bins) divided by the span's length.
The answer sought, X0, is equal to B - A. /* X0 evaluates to -0.94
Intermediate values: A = 3.81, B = 2.9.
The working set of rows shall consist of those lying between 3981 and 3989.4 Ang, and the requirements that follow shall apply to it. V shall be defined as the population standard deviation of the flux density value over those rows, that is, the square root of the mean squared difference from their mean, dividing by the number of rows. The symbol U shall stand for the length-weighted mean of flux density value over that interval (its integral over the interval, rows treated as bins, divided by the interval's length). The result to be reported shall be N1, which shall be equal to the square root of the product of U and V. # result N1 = 0.61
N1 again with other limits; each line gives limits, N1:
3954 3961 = 0.68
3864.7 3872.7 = 0.95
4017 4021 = 0.69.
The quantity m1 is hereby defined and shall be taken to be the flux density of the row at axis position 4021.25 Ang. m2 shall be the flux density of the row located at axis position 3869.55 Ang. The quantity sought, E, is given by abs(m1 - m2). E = 0.55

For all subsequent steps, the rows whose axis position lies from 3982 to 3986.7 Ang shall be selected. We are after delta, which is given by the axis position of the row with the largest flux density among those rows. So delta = 3982.54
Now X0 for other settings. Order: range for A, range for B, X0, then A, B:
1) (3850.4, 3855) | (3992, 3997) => -0.88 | 3.94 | 3.1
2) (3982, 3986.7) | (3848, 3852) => 0.40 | 3.38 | 3.8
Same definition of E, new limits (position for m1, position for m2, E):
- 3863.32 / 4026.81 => 1.36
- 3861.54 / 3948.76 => 0.66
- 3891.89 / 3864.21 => 0.57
